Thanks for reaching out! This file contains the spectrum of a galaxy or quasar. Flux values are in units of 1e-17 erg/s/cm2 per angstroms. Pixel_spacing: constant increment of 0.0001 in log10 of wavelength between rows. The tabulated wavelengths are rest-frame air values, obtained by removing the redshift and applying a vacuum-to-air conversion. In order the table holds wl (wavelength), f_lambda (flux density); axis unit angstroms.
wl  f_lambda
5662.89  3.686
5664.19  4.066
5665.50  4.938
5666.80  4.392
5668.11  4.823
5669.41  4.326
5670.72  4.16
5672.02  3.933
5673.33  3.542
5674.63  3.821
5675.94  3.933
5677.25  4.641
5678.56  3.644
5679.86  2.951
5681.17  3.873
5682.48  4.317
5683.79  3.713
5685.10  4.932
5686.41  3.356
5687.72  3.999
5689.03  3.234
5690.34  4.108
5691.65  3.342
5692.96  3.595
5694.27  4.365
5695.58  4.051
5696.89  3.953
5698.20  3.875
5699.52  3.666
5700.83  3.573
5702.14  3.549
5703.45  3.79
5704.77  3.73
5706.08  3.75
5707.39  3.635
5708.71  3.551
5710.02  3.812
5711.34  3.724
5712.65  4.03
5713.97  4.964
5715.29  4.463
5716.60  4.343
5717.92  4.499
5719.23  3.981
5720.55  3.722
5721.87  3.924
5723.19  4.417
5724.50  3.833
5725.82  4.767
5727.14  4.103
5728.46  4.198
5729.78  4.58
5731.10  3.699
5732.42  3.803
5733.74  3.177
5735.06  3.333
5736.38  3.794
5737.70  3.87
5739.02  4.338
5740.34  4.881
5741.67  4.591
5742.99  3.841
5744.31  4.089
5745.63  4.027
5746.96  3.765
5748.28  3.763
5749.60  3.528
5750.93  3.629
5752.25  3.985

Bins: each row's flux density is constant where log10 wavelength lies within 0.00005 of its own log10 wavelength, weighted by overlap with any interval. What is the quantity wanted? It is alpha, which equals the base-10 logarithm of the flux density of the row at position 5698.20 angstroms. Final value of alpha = 0.59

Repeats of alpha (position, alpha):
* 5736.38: 0.58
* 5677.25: 0.67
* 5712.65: 0.61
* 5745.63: 0.60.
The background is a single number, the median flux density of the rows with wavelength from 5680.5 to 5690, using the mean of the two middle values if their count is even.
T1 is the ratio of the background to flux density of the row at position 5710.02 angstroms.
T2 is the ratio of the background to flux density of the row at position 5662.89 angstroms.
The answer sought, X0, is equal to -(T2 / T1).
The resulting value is -1.03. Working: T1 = 1.02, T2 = 1.05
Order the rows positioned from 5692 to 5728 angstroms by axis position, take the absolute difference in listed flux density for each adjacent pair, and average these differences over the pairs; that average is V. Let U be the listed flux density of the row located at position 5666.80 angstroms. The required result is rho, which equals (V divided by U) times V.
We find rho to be 0.022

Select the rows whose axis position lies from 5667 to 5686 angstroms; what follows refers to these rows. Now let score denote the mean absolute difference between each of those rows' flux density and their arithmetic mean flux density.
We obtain 0.420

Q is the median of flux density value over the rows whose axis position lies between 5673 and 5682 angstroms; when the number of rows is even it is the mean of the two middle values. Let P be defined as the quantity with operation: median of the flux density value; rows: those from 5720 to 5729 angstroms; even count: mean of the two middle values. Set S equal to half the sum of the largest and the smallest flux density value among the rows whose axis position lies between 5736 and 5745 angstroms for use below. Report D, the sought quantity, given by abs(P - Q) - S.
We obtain -4.06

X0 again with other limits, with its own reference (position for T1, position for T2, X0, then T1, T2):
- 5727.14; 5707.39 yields -1.13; 0.94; 1.07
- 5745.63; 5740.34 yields -0.83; 0.96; 0.79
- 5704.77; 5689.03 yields -1.15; 1.04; 1.20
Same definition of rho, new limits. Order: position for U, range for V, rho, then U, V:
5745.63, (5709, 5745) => 0.043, 4.027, 0.42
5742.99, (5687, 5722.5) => 0.025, 3.841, 0.31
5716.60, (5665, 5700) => 0.072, 4.343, 0.56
